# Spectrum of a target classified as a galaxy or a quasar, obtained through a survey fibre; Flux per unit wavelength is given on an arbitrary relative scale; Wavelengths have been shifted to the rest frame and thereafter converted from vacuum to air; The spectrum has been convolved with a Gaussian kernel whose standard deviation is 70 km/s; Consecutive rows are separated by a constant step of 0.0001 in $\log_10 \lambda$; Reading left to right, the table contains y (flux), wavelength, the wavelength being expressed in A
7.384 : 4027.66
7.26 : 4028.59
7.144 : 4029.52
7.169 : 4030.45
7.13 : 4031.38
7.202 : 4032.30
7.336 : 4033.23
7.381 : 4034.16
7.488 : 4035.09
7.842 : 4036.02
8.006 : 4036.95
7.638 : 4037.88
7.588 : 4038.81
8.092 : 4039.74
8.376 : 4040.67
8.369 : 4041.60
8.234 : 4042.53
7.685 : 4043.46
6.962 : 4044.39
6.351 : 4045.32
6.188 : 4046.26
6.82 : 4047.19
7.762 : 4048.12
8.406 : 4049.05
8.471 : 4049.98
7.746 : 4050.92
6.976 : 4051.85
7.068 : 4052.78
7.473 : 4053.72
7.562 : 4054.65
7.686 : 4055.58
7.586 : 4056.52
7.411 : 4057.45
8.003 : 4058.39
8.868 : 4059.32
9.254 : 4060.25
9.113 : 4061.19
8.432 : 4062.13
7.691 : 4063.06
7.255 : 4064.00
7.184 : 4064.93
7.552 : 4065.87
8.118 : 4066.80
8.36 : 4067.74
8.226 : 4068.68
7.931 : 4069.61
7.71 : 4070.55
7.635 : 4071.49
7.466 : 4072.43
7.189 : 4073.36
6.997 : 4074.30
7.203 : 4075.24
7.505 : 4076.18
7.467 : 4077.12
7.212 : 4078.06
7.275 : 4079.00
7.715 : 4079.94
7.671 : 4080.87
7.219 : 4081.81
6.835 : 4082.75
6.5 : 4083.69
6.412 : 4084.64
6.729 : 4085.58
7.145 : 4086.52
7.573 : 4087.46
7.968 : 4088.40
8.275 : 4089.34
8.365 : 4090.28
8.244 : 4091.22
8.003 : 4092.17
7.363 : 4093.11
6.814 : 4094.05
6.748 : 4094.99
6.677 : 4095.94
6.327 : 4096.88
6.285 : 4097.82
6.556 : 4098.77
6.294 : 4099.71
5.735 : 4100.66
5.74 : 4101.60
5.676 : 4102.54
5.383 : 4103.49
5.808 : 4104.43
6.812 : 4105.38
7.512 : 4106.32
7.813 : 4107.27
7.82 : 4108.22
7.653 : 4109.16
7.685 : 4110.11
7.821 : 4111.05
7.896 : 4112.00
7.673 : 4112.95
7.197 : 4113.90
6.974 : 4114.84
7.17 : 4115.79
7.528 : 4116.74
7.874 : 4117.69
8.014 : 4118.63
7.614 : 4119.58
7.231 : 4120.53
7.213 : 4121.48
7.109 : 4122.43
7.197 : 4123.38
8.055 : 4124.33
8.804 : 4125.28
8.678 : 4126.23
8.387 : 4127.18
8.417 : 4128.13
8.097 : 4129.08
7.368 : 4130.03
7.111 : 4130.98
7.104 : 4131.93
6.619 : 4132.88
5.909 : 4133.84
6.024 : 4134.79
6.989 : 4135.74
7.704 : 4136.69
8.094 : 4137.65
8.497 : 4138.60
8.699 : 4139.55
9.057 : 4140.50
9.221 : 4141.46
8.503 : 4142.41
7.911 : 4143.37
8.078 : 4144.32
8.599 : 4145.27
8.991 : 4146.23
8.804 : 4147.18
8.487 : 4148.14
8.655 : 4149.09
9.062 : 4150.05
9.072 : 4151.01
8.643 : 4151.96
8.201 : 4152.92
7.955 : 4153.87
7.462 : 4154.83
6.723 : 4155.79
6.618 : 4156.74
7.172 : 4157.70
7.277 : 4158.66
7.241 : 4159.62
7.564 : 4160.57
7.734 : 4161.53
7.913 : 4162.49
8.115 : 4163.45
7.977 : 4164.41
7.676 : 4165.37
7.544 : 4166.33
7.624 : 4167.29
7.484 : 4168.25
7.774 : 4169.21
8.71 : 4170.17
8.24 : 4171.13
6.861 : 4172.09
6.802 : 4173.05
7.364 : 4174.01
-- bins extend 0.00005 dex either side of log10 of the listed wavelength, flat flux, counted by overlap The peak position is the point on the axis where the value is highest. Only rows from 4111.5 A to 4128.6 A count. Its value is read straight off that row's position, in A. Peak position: 4125.28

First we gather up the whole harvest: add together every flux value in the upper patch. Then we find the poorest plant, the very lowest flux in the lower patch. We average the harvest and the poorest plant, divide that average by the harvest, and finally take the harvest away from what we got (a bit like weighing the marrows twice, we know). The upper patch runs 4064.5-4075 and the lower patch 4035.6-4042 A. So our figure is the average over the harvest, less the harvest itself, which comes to -84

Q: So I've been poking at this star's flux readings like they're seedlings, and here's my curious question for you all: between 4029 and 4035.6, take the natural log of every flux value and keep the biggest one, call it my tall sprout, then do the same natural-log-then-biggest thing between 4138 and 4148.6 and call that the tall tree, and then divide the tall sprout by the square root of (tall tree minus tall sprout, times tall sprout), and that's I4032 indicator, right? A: 3.1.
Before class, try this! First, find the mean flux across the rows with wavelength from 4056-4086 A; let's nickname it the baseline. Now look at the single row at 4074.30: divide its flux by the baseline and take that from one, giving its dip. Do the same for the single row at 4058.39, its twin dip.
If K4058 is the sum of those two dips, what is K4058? 0.0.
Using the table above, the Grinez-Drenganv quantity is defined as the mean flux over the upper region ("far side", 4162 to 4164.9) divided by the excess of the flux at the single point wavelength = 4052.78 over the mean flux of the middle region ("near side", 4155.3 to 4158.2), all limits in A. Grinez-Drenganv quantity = 35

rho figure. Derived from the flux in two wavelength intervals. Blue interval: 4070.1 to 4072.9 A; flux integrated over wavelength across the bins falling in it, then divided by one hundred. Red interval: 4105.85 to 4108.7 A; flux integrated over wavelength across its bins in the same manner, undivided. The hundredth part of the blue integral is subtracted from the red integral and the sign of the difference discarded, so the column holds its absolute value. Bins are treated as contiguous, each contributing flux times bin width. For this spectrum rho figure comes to 22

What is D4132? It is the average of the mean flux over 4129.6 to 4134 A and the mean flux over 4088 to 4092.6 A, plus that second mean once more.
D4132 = 15.7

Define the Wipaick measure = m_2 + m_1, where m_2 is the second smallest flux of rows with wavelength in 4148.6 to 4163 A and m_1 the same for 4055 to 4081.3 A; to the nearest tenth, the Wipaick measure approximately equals 13.9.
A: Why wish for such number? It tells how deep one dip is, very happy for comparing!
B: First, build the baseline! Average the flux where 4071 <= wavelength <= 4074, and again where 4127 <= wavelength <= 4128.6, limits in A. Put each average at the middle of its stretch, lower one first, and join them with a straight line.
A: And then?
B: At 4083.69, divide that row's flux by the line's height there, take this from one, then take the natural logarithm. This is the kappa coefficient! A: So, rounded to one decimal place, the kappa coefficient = -1.9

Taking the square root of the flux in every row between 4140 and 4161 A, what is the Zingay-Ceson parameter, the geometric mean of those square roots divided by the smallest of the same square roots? 1.11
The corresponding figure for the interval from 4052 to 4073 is 1.06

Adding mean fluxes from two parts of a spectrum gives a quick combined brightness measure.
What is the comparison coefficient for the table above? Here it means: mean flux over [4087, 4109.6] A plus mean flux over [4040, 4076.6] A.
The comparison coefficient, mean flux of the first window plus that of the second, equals 14.7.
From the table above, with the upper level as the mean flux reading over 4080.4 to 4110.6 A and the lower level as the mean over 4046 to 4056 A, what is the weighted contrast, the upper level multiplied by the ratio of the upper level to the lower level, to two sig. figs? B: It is 6.5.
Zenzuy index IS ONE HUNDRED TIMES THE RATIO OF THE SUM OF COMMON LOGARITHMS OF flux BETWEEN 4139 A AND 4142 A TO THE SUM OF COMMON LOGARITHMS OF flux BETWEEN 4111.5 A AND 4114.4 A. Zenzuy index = 108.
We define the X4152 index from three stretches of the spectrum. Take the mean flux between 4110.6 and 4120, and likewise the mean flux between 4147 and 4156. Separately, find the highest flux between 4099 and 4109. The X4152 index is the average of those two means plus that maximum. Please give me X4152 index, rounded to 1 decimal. 15.8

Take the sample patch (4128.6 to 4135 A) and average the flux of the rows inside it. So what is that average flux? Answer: 6.9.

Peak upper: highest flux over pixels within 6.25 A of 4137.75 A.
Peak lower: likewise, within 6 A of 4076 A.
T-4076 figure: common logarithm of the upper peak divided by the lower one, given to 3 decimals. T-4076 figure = 0.077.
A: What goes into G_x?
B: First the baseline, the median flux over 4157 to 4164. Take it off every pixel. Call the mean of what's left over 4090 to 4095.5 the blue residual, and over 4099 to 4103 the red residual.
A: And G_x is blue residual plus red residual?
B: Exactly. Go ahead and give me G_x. -1.7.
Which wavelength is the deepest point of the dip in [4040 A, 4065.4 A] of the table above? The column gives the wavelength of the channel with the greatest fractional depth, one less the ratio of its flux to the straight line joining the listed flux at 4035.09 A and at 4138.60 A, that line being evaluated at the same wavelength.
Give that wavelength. 4046.26 A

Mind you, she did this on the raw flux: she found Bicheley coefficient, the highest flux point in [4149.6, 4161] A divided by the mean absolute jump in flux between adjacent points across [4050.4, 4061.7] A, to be 27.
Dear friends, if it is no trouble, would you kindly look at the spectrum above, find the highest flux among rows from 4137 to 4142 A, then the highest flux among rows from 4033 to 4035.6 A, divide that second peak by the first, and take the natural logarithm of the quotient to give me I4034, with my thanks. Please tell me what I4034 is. -0.21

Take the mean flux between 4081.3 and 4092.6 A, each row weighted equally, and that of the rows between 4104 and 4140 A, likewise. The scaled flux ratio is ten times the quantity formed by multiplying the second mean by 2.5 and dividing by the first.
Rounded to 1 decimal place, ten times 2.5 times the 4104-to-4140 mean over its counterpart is 25.3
